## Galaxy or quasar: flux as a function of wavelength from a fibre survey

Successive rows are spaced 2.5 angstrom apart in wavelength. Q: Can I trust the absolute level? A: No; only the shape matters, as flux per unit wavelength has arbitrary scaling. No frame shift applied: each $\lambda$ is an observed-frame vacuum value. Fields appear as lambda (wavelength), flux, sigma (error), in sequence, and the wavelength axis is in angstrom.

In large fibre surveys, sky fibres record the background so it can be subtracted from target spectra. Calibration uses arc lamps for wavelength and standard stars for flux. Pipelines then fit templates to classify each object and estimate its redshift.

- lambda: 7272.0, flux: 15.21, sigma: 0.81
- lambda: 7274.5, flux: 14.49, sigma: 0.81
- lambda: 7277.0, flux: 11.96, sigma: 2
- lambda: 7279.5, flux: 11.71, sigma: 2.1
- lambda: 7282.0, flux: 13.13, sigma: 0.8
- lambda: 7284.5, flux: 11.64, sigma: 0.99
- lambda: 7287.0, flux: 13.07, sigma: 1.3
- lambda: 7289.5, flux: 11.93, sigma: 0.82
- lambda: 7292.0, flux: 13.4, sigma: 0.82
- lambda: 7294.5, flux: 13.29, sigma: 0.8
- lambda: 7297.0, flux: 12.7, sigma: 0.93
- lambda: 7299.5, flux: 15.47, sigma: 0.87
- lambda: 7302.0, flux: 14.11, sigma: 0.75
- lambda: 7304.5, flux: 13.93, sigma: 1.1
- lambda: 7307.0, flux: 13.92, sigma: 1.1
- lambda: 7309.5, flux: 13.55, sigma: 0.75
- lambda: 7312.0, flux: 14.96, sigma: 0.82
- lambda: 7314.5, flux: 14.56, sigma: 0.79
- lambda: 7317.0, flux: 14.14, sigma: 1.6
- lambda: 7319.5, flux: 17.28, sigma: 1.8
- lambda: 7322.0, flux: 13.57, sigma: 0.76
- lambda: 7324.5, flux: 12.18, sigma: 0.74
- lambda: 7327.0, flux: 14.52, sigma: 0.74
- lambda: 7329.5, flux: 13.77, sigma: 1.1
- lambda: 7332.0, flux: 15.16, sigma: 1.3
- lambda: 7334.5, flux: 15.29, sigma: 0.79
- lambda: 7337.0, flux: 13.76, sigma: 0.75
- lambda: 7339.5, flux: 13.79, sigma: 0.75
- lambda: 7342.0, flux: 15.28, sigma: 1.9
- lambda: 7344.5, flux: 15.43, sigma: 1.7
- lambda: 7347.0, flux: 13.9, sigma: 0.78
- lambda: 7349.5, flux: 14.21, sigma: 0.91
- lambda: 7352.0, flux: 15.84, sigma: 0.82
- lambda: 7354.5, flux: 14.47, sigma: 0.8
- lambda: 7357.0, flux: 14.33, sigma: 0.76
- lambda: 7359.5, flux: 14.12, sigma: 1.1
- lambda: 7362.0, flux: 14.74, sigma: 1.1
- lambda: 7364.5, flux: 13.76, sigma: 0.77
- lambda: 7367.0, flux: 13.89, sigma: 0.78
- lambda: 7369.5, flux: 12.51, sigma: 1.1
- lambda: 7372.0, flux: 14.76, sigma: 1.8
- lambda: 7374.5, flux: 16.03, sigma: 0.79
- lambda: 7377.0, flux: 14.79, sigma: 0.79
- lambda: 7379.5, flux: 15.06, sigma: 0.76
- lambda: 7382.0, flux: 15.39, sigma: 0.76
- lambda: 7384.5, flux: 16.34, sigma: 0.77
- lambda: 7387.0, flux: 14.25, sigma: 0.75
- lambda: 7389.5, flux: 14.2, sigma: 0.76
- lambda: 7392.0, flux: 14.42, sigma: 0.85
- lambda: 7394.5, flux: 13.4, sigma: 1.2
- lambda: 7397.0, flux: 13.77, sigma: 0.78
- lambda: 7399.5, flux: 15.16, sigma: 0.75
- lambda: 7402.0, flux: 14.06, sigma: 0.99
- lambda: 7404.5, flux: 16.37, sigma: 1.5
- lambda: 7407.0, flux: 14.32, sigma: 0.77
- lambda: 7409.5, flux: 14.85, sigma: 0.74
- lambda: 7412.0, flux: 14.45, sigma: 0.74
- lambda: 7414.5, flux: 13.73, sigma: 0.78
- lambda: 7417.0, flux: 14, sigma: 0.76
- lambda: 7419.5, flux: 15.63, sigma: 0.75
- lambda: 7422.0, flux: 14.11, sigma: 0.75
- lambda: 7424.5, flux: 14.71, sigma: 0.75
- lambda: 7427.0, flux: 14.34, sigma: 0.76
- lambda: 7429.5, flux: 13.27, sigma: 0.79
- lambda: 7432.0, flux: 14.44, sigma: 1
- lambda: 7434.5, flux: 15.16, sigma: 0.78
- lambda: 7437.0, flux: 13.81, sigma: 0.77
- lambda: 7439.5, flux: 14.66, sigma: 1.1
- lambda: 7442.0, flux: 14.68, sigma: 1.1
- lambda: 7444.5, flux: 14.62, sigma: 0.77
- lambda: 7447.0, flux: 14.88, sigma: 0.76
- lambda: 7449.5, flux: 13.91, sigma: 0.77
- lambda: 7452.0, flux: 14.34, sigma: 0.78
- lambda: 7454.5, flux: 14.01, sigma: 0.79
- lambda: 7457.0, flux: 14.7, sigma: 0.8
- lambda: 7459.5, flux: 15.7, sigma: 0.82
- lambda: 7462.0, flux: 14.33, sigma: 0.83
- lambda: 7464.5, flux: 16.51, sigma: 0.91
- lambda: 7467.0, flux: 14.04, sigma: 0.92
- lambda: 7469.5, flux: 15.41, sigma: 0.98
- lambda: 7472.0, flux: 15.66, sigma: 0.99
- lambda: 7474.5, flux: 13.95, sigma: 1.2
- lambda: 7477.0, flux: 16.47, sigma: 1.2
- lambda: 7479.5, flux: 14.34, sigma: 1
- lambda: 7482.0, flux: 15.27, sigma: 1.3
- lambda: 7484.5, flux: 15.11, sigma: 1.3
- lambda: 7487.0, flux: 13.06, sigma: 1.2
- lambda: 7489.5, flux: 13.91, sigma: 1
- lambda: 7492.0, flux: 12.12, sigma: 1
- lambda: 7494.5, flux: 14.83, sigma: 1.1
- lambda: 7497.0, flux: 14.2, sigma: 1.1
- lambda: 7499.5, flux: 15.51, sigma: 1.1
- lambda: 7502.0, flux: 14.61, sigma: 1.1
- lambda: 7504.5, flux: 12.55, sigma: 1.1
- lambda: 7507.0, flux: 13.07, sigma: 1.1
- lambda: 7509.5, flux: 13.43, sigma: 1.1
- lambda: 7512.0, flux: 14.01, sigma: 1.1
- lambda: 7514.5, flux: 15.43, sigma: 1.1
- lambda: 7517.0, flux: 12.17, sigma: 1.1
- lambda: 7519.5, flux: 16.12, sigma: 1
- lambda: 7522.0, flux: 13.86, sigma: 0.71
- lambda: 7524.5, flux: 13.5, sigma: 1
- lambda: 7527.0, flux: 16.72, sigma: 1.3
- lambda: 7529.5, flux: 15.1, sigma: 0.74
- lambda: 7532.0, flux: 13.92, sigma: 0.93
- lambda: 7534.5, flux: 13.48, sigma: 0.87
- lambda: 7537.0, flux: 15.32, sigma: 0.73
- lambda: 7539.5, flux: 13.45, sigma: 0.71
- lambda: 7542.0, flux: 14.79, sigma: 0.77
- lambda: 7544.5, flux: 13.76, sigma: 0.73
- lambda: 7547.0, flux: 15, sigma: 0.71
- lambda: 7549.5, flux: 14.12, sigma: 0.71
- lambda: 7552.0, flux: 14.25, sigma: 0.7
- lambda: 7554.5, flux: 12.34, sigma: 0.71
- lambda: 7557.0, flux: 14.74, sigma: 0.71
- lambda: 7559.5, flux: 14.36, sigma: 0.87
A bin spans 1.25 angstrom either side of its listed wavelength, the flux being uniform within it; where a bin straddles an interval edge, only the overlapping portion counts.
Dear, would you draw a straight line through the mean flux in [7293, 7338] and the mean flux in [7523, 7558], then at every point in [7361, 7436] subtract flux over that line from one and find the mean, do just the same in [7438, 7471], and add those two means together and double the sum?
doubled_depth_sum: -0.10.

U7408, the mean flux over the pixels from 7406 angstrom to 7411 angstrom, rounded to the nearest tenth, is 14.6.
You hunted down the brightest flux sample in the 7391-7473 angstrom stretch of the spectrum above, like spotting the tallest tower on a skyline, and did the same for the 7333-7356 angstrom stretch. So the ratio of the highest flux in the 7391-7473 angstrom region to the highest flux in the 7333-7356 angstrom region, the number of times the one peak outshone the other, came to 1.042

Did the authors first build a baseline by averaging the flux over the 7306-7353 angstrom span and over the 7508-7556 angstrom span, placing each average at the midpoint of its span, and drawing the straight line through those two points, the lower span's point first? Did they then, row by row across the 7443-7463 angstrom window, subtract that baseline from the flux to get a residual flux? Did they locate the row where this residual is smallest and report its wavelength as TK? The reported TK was 7449.5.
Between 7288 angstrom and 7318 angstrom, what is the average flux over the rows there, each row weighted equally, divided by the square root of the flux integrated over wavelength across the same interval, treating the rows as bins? 0.679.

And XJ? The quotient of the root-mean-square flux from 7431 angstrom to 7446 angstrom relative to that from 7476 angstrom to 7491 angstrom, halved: 0.494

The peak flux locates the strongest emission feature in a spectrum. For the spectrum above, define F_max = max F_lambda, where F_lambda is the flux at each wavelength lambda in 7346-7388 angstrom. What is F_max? 16.34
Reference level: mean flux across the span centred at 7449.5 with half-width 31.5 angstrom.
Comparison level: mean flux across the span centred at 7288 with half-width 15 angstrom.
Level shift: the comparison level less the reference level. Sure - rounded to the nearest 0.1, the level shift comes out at -1.6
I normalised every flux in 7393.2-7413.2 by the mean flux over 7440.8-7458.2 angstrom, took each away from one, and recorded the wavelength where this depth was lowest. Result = 7404.5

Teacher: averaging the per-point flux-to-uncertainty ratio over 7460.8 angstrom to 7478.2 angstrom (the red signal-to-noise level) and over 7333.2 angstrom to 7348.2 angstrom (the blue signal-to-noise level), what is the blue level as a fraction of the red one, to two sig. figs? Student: 0.99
